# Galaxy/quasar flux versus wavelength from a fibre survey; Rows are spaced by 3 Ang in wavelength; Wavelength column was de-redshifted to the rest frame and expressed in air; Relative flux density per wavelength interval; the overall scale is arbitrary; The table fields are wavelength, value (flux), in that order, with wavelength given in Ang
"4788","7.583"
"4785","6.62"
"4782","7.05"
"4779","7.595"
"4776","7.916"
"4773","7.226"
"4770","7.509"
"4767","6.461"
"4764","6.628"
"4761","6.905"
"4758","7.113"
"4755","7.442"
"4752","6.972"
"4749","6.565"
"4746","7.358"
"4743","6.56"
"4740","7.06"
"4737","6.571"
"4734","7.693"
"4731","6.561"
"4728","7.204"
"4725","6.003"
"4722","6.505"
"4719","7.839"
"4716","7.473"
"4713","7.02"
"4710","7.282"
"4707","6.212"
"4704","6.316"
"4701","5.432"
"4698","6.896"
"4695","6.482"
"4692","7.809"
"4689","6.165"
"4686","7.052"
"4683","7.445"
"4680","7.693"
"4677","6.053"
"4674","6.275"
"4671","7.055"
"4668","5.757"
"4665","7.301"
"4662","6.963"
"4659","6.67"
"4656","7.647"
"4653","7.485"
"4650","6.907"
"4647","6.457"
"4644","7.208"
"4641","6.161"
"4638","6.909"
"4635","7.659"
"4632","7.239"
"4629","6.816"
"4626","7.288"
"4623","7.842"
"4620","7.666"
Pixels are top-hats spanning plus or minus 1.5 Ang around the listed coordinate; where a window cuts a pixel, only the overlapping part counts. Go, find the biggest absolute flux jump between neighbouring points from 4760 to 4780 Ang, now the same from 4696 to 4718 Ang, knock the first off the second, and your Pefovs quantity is 0.4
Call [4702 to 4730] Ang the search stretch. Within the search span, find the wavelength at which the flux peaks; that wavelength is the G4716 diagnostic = 4719 Ang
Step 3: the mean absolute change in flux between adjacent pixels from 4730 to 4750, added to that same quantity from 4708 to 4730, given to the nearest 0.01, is 1.49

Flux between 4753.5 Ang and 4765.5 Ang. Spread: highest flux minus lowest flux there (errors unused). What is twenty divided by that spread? 25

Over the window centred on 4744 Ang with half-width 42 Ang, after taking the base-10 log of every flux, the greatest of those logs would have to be 0.899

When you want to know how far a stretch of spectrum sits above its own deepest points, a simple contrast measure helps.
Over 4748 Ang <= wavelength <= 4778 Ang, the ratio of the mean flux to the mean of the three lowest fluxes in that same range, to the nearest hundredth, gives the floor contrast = 1.08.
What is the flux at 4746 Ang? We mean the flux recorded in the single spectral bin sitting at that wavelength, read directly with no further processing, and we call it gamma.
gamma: 7.358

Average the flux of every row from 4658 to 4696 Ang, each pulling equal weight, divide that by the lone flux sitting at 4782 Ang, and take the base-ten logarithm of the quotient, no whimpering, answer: -0.014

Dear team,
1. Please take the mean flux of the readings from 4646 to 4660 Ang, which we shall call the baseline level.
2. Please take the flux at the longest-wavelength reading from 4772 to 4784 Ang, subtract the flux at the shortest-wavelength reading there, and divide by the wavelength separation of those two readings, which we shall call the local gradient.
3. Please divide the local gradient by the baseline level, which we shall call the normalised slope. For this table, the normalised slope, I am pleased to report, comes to -0.003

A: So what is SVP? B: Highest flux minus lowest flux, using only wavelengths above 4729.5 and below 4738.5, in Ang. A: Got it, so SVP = 1.13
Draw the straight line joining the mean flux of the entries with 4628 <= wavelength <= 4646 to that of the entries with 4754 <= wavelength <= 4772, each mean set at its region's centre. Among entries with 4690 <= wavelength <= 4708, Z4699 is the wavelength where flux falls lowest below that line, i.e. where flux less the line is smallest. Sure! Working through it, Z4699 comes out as 4701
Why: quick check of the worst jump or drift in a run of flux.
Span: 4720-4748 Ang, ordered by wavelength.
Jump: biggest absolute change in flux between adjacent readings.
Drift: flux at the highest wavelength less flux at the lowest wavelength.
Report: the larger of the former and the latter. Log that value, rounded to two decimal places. 1.20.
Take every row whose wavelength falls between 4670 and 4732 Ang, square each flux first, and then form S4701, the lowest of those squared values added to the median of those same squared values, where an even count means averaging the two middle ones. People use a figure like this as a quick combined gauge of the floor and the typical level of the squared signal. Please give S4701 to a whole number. 77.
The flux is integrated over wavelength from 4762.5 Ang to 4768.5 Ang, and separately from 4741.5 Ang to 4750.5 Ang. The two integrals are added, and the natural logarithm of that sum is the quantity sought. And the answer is 4.6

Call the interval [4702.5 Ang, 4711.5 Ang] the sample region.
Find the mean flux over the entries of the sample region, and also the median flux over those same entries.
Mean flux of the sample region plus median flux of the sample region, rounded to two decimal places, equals 12.92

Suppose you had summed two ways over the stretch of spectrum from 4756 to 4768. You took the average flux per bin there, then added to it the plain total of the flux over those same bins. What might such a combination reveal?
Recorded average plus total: 33.9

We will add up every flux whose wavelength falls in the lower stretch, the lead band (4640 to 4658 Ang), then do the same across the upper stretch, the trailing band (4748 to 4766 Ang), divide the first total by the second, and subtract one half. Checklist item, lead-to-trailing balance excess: 0.5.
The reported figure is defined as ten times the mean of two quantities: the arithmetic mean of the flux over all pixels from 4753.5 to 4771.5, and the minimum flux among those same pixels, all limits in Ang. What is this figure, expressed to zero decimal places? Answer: 67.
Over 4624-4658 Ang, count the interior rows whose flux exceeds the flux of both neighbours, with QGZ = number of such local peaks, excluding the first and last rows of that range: 2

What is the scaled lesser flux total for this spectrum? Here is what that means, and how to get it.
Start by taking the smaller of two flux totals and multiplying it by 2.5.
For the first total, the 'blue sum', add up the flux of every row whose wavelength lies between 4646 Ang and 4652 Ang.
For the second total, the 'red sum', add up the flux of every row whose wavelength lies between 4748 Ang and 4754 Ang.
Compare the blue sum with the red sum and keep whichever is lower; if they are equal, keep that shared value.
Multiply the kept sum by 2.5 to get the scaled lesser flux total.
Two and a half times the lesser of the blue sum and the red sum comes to 33.4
